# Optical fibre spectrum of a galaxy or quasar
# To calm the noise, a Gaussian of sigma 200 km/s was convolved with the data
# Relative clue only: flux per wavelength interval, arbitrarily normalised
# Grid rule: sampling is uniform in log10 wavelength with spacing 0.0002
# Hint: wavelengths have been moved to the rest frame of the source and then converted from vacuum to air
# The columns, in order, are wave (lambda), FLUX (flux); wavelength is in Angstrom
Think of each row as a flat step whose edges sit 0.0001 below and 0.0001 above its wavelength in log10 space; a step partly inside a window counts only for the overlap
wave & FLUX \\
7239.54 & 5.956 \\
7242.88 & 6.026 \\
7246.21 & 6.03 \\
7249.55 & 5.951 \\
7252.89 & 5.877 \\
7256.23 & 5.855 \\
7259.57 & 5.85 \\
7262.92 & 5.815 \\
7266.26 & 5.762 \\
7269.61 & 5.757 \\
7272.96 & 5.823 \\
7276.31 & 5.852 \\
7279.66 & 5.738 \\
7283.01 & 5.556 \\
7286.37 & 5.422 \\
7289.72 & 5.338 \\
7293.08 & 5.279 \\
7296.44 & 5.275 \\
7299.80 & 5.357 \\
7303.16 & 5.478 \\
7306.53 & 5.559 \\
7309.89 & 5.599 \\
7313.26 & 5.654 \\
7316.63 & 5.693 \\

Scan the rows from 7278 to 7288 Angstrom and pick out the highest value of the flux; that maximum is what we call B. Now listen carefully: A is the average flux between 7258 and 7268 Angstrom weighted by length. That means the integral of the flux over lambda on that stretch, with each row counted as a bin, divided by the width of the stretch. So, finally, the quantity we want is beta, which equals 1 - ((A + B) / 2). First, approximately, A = 5.81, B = 5.738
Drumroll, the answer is -4.77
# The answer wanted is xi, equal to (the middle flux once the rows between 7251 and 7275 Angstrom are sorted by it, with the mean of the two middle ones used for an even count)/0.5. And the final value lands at 11.6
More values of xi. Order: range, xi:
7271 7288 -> 11.5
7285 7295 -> 10.7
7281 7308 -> 10.8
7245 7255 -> 11.9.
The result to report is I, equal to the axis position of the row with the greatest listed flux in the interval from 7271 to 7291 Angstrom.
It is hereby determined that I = 7276.31 Angstrom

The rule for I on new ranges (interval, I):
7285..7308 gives 7306.53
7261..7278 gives 7276.31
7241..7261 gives 7246.21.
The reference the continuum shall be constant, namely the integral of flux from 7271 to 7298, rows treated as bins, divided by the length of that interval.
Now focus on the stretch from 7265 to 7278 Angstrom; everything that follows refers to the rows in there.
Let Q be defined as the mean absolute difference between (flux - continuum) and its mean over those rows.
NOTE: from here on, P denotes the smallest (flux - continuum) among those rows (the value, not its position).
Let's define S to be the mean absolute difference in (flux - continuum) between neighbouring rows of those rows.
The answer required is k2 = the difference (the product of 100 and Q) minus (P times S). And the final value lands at 3.9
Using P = 0.22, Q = 0.039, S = 0.033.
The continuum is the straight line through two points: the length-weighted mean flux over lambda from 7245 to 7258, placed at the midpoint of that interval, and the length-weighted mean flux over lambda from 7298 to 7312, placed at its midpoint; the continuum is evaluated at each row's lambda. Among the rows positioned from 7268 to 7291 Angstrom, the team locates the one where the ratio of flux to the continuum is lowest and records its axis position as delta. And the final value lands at 7289.72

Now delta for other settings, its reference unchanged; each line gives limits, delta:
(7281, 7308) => 7293.08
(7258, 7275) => 7266.26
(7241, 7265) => 7252.89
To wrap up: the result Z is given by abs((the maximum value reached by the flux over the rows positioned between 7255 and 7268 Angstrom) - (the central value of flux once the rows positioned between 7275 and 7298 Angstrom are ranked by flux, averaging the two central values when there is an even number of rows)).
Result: 0.43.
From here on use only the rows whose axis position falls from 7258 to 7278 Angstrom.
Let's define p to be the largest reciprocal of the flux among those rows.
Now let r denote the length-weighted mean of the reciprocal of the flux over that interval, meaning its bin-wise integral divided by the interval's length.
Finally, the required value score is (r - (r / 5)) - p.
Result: -0.0360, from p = 0.174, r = 0.172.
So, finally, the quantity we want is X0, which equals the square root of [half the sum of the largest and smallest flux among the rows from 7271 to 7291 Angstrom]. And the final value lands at 2.365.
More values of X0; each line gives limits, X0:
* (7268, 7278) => 2.409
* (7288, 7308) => 2.327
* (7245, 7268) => 2.428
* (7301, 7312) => 2.353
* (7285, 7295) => 2.313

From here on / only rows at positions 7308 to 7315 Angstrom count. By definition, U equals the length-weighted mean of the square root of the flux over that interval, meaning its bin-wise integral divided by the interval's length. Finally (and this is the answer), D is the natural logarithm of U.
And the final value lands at 0.86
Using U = 2.37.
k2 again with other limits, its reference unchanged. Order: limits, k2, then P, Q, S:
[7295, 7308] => 10.1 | -0.26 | 0.101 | 0.095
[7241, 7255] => 5.7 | 0.34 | 0.057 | 0.052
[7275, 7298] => 19.0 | -0.26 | 0.189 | 0.096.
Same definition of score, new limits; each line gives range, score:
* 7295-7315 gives -0.0438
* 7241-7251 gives -0.0348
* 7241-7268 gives -0.0378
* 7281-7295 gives -0.0413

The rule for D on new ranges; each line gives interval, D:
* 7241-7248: 0.90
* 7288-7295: 0.84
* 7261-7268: 0.88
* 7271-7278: 0.88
